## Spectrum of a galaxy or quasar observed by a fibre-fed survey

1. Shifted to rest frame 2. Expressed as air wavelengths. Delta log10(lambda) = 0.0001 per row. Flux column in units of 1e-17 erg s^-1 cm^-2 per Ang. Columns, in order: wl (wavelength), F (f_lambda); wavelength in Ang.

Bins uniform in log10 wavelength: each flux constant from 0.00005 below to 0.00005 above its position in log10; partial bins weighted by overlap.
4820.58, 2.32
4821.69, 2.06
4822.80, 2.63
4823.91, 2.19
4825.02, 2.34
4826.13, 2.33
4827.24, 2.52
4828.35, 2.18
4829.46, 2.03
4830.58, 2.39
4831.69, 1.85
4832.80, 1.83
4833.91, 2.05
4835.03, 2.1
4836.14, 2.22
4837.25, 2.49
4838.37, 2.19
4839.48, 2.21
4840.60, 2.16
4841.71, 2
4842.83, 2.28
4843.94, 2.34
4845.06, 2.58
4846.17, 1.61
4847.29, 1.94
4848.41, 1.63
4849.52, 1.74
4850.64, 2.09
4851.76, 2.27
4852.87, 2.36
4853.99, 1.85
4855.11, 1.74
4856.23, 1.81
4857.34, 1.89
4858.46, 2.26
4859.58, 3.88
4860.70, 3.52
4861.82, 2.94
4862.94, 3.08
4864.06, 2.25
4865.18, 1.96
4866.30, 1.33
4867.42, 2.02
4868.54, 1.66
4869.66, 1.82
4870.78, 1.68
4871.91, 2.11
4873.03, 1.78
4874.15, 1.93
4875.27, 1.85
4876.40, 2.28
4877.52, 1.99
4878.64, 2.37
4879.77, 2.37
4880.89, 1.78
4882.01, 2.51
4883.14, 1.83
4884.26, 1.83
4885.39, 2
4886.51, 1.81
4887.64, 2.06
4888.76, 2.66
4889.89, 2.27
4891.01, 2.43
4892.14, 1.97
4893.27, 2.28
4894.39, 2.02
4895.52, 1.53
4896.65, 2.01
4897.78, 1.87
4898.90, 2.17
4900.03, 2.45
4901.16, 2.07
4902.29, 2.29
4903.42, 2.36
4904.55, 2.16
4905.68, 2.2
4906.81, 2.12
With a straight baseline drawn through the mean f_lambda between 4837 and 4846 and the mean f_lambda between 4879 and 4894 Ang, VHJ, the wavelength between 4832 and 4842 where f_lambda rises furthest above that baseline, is 4837.25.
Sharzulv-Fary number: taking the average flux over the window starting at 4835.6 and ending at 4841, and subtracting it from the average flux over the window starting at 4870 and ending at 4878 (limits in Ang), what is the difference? -0.31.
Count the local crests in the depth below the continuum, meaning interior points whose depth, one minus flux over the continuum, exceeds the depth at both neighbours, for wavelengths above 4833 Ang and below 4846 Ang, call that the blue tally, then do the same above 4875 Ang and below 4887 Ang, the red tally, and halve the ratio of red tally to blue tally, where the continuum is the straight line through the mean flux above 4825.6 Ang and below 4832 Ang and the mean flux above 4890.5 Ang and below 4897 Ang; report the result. 0.75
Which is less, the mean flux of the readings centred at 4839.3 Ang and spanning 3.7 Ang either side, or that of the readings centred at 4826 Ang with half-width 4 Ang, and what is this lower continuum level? 2.22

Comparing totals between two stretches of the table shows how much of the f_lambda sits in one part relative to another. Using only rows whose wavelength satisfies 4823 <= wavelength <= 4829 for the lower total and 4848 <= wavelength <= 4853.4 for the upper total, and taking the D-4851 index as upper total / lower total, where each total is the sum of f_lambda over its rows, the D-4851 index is 0.87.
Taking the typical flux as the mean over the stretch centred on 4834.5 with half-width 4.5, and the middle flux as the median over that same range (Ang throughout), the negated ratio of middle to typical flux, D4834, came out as -1.00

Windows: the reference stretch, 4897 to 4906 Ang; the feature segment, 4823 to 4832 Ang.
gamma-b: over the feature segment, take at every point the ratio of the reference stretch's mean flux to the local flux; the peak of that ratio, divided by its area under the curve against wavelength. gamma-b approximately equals 0.13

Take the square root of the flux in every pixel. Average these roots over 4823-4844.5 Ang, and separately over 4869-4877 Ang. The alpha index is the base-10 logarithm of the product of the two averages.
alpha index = 0.312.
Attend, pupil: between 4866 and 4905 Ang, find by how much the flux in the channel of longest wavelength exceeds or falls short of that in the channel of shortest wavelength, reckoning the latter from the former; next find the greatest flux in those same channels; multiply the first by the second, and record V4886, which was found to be 2.2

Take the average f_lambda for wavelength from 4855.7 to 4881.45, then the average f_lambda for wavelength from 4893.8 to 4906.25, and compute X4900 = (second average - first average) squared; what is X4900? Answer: 0.01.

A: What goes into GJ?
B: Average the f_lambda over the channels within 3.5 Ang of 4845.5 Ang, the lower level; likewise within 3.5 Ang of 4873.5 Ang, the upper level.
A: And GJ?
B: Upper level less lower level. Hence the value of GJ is -0.1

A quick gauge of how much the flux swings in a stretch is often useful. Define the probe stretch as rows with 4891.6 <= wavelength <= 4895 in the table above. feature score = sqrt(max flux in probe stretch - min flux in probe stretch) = 0.56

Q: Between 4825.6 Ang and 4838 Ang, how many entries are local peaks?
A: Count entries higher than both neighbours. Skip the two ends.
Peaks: 2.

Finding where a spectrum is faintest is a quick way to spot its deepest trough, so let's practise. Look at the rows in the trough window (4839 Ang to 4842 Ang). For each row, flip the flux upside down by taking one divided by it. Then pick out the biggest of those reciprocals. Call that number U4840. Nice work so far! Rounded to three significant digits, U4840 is 0.500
